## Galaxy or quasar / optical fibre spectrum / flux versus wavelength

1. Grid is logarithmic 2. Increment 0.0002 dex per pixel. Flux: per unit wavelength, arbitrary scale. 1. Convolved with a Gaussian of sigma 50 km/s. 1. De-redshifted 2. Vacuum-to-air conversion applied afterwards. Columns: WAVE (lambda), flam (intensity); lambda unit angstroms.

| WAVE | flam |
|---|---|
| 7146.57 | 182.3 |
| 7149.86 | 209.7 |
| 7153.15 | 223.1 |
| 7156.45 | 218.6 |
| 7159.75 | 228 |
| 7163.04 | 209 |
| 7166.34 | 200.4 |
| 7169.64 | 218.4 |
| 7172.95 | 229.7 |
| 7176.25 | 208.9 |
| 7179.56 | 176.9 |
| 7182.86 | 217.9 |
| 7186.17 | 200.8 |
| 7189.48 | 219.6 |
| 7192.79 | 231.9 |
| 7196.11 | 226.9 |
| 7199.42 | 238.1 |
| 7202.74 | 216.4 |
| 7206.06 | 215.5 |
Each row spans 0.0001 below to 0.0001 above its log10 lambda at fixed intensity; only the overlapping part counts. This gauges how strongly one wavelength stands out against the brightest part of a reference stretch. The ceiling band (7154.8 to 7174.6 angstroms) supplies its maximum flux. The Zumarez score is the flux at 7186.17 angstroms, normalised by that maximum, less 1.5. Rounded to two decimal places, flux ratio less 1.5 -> -0.63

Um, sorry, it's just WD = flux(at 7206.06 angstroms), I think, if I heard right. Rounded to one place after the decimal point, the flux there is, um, 215.5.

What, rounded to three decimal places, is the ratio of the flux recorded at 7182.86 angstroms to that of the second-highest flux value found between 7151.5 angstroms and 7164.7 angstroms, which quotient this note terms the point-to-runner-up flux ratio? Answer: 0.977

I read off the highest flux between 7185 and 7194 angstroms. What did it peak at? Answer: 231.9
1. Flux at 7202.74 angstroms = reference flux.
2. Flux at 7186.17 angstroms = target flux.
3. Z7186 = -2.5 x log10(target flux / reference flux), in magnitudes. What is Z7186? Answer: 0.08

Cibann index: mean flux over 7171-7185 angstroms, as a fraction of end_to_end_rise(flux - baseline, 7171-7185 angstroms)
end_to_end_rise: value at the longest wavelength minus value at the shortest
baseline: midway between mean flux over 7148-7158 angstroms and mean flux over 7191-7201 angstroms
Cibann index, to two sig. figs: -18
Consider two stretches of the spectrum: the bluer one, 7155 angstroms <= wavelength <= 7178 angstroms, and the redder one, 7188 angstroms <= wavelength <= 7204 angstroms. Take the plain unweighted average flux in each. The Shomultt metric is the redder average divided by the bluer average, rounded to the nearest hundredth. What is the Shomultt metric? 1.05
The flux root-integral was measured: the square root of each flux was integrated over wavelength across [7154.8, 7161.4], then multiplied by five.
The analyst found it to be 493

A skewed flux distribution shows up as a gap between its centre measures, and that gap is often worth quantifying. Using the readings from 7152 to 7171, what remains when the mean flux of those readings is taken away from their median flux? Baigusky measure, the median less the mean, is 2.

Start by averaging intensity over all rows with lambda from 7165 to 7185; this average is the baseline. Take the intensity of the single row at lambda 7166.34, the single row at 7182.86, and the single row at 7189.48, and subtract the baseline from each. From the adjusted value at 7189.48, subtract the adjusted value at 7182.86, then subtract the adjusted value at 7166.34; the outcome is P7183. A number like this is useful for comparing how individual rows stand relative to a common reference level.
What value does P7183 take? 10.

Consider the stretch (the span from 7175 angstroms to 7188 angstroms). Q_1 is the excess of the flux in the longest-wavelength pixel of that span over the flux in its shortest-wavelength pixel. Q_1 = -8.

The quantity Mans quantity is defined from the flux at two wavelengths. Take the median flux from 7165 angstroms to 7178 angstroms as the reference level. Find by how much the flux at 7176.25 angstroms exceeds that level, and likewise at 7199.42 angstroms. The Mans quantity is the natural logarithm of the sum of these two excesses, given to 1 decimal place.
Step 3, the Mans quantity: 3.0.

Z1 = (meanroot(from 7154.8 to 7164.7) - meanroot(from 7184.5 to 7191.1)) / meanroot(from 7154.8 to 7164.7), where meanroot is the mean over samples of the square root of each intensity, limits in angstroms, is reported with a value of 0.02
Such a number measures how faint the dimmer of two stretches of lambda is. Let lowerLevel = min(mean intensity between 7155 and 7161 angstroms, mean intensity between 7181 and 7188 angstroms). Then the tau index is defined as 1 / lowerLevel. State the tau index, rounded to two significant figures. 0.0048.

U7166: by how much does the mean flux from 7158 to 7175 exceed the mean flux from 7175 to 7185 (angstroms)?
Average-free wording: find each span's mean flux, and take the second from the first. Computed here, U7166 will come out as 16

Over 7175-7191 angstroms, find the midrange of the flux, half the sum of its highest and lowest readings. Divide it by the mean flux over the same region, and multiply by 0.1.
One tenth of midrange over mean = 0.097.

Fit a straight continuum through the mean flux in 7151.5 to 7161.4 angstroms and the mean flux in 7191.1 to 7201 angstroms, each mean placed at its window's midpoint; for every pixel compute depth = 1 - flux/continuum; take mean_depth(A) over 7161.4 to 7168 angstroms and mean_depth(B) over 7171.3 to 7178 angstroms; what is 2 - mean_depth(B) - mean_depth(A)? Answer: 1.87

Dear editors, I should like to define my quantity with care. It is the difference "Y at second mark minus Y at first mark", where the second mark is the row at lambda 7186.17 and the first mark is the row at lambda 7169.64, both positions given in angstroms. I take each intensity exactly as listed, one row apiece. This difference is -18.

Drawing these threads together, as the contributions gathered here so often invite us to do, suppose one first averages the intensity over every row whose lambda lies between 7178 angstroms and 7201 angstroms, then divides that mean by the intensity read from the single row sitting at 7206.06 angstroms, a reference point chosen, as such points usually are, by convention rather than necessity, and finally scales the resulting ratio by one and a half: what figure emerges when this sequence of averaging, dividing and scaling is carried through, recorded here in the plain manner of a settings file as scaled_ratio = 1.50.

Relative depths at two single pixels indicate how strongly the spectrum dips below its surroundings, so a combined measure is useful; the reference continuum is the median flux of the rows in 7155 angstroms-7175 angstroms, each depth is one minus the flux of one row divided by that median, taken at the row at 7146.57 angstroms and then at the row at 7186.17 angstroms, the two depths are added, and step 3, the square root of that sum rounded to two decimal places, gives 0.50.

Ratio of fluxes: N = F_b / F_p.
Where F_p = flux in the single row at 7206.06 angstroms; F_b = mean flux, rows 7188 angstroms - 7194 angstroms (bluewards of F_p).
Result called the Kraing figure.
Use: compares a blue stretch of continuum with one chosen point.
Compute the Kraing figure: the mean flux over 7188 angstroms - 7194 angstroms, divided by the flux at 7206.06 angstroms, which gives 1.05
